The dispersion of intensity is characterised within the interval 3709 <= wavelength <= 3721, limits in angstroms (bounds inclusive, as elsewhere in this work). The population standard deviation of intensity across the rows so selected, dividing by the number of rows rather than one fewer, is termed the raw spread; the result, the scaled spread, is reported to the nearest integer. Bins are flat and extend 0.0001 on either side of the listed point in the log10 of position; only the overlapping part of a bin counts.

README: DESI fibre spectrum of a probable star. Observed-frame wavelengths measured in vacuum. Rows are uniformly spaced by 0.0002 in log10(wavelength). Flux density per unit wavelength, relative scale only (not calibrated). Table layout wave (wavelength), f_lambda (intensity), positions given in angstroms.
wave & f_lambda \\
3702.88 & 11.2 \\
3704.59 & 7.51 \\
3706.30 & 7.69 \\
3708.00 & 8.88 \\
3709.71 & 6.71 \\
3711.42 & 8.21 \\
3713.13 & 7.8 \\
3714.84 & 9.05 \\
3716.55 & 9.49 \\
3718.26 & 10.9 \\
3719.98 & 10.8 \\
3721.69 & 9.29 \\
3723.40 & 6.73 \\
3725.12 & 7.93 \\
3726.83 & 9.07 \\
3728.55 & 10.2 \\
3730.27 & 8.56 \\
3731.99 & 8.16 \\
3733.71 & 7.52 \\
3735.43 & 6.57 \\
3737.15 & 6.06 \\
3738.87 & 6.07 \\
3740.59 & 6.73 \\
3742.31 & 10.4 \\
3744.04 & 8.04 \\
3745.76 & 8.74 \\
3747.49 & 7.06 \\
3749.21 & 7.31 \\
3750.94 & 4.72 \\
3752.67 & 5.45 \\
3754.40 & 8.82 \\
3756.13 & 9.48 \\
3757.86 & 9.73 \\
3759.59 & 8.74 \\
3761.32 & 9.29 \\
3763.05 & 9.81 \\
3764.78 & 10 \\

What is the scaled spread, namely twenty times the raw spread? 29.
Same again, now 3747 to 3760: 35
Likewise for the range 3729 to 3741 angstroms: 19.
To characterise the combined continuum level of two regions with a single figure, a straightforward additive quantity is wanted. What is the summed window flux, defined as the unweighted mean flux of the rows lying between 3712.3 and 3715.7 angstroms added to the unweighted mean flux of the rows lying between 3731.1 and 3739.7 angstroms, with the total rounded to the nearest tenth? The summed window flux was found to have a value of 15.3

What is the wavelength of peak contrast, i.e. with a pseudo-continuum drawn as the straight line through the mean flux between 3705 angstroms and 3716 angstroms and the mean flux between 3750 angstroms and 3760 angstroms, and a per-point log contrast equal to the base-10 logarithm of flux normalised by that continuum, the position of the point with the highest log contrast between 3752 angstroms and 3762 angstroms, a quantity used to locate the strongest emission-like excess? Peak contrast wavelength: 3757.86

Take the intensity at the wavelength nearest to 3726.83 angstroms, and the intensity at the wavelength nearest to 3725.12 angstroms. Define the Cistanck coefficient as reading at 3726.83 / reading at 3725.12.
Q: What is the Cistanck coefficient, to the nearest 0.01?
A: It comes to 1.14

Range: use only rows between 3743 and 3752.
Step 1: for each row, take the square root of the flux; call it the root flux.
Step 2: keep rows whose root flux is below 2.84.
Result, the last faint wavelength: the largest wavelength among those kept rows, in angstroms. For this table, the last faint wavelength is 3750.94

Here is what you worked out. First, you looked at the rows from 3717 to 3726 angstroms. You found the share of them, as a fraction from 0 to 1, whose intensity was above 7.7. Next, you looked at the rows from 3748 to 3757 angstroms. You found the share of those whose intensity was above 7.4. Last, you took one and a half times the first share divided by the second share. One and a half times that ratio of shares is 3.0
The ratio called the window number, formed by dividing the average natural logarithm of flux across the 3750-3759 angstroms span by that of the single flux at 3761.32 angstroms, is 0.89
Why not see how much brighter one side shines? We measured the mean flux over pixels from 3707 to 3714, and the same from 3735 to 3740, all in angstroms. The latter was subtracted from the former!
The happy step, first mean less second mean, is 1.7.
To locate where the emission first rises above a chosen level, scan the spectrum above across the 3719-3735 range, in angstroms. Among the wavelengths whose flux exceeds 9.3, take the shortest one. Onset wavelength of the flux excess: 3719.98 angstroms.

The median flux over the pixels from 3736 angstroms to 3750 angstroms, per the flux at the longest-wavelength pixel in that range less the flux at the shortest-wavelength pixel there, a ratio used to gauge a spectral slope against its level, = 6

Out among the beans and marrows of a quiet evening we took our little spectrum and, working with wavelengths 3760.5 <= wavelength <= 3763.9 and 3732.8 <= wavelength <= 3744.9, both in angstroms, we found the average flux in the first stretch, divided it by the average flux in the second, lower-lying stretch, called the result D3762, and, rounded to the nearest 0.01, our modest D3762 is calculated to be 1.30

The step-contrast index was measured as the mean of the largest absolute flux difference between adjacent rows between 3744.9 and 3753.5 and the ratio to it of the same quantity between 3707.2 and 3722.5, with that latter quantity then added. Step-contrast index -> 3.9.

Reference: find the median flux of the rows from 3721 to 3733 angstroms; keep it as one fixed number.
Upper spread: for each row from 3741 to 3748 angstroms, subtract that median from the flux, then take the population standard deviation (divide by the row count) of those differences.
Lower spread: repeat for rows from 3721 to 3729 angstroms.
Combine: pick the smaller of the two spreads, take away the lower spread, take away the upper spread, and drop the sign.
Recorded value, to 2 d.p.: 1.22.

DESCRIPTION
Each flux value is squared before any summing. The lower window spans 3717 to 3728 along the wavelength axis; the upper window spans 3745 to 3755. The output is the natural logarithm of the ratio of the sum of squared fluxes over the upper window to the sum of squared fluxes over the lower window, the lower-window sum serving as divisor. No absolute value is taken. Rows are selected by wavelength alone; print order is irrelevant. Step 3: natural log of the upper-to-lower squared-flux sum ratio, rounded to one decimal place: -0.5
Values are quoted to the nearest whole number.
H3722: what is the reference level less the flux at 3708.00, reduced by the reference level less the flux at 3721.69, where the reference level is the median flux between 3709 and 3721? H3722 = 0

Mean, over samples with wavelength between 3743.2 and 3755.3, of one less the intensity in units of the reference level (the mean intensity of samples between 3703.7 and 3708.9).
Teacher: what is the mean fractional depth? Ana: 0.11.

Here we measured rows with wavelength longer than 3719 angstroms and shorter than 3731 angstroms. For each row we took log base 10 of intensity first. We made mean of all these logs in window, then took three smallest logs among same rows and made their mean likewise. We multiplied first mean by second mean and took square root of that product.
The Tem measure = 0.92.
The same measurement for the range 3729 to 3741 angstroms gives 0.82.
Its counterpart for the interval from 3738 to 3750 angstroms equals 0.85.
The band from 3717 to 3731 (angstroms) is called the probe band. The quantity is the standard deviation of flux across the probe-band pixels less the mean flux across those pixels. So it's -7.8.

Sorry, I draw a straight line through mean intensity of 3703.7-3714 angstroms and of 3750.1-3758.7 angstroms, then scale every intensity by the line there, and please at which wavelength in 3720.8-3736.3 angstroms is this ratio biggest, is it 3728.55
